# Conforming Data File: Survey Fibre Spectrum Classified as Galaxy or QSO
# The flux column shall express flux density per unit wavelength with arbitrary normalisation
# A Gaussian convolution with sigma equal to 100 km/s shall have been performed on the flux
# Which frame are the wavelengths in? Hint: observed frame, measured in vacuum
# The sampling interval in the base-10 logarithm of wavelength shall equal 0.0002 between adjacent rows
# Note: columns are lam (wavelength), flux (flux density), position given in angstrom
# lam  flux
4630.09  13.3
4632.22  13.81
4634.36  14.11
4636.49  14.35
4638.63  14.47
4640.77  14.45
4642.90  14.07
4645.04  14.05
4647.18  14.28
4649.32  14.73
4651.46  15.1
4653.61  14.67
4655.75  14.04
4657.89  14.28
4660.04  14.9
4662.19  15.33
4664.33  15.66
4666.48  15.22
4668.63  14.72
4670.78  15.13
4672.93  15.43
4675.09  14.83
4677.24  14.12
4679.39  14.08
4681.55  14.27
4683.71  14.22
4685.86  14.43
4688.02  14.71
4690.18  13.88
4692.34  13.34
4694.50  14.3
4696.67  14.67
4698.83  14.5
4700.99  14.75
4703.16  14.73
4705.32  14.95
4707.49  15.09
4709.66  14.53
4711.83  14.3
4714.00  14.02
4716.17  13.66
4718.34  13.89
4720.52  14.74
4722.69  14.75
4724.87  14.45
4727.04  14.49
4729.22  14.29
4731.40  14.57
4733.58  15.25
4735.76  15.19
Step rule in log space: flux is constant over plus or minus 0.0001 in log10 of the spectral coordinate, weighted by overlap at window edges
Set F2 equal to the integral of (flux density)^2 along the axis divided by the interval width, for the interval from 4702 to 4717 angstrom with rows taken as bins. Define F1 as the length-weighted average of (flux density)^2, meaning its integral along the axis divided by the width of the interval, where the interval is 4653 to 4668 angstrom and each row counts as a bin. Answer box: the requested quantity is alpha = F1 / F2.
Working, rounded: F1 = 222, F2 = 210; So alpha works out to 1.06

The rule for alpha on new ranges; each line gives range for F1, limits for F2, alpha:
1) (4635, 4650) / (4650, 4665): 0.93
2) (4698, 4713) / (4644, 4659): 1.03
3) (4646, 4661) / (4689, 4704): 1.04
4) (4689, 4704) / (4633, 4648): 1.01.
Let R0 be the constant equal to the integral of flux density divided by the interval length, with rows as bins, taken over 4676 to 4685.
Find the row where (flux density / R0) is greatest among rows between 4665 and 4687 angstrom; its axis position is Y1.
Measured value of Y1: 4672.93 angstrom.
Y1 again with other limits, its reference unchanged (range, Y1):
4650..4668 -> 4664.33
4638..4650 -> 4649.32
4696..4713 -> 4707.49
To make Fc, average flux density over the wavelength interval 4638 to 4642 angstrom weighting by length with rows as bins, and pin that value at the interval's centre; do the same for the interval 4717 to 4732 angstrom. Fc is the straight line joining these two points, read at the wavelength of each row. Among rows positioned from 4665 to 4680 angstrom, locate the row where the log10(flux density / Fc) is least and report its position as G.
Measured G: 4679.39 angstrom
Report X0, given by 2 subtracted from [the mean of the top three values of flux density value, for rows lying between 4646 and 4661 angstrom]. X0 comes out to 12.9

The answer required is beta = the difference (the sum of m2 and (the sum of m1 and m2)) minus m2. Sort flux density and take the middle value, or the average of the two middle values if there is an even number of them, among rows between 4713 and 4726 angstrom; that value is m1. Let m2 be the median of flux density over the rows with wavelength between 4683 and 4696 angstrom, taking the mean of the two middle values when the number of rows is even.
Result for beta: 28.5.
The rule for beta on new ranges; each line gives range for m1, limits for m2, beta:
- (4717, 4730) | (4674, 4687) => 28.7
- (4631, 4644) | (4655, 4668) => 29.3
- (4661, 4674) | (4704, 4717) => 29.7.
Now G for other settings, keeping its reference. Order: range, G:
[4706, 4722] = 4716.17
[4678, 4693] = 4692.34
